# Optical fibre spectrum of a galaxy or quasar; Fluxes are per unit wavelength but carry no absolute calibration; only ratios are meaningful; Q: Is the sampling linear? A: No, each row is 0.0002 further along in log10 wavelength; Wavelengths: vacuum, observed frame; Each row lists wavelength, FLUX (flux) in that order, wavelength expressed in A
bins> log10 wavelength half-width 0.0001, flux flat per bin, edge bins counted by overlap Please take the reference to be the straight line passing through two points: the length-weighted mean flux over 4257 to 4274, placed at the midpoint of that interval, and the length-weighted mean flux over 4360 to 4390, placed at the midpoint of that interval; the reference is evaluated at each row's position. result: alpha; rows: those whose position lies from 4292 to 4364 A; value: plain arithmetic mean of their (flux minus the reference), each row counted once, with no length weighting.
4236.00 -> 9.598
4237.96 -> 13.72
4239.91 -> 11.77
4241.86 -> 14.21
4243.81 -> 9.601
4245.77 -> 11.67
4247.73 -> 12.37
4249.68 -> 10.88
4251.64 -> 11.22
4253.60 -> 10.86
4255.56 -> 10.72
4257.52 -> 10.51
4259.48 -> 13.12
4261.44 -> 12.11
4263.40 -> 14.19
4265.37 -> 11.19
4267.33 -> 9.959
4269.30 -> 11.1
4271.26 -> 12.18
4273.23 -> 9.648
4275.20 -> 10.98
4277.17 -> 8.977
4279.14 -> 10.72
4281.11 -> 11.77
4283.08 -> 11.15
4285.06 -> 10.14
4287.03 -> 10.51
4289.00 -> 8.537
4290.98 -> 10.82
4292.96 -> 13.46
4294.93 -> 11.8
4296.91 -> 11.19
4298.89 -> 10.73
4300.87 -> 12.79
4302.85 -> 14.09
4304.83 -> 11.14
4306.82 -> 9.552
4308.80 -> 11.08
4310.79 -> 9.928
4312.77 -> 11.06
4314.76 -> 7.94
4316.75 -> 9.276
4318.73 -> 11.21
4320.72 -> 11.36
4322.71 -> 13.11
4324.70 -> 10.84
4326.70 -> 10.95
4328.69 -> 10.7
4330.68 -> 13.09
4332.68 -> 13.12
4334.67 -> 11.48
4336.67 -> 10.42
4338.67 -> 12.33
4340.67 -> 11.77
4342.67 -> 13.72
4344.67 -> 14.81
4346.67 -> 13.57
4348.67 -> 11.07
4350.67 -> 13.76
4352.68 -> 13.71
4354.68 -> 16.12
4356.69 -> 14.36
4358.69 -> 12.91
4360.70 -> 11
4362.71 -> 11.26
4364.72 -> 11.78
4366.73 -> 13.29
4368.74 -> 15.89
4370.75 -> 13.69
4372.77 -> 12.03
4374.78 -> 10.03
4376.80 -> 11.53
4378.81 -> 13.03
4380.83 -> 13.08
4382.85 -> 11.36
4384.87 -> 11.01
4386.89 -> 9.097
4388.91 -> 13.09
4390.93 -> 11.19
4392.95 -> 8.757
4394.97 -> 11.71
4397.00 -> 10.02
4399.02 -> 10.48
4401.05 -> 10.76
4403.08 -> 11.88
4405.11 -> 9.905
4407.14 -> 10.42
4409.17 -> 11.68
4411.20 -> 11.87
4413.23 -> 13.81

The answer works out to 0.1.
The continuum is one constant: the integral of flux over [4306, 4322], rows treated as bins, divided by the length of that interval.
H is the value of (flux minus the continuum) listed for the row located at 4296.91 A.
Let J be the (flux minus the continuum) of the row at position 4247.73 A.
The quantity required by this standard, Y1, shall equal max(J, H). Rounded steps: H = 1.0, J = 2.1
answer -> 2.1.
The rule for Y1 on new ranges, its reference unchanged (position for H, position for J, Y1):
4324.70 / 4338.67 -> 2.1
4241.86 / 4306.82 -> 4.0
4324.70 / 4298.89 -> 0.6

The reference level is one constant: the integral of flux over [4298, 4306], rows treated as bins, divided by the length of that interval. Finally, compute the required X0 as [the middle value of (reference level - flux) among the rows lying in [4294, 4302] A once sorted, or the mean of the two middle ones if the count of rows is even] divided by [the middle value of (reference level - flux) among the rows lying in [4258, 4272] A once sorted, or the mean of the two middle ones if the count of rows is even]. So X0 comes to 19.4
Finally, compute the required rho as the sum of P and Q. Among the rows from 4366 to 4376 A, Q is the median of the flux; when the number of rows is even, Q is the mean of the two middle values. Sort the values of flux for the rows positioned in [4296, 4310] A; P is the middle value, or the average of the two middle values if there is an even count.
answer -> 24.4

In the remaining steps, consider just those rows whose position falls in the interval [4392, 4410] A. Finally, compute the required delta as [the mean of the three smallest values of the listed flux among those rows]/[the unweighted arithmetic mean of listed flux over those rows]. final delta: 0.90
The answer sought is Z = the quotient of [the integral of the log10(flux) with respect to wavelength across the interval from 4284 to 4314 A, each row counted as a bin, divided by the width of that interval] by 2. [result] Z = 0.521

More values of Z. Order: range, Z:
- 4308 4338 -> 0.520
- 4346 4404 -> 0.539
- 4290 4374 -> 0.539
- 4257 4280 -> 0.524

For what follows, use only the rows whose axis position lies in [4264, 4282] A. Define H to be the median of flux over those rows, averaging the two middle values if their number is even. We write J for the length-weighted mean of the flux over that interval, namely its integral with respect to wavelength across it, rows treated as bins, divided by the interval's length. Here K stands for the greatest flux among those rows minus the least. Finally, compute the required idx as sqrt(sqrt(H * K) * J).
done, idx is 8.0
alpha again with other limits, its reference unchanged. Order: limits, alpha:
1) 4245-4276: -0.2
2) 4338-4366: 1.0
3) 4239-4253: 0.1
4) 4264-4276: -0.8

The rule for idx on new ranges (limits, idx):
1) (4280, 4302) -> 9.1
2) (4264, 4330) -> 9.5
